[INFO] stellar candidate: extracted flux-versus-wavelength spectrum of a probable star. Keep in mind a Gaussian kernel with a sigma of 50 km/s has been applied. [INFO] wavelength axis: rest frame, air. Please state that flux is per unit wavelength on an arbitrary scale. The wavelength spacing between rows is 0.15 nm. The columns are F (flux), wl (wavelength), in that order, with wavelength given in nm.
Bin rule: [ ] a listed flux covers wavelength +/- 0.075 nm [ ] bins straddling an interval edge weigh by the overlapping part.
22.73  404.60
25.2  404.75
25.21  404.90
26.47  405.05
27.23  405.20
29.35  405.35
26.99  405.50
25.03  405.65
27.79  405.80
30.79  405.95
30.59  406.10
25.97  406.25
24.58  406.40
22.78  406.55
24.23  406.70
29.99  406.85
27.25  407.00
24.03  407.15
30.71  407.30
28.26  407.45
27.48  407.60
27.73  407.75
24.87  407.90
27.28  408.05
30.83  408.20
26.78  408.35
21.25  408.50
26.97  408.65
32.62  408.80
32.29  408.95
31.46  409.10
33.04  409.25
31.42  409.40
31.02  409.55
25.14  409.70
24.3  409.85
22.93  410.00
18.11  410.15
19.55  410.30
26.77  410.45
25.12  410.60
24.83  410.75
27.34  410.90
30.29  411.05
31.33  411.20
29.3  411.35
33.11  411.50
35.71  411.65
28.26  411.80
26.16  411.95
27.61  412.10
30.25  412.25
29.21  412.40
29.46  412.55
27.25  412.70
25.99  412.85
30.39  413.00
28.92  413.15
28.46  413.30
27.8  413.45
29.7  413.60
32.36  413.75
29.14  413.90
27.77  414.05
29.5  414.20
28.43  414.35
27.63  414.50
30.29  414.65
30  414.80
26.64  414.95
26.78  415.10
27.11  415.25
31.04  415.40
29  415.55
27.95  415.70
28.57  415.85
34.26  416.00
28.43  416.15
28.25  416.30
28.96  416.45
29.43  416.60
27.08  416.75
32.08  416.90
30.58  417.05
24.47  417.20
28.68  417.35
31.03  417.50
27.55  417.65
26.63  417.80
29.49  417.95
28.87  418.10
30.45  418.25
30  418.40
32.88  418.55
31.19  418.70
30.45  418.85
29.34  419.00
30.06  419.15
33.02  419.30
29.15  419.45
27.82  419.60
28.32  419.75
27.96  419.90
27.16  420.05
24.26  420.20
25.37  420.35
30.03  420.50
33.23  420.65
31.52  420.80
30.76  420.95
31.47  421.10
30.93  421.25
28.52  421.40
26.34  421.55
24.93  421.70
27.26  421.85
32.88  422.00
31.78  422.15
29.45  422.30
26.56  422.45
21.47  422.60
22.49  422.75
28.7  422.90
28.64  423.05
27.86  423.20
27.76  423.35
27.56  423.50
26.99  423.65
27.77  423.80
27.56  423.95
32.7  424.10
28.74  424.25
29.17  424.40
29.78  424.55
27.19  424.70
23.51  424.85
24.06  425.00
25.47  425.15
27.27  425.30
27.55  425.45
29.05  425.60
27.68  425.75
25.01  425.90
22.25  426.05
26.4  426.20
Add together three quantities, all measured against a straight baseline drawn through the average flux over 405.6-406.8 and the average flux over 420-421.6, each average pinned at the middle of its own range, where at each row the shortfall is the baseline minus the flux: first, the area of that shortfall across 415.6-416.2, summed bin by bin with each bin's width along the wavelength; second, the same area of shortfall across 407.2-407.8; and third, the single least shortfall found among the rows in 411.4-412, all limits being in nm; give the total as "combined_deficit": -10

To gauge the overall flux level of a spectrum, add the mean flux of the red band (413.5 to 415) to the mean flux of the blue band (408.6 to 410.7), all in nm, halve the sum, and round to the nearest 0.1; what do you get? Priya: 28.2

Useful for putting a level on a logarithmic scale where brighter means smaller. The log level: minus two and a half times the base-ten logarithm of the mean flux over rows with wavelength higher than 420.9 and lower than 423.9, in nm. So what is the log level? -3.62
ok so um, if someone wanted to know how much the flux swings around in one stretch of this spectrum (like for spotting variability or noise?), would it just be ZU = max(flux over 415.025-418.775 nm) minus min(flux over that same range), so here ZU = 10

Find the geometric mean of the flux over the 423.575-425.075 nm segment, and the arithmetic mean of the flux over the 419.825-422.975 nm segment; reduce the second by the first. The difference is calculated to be 0.6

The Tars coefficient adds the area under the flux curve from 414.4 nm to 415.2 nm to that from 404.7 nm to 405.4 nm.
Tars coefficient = 41.2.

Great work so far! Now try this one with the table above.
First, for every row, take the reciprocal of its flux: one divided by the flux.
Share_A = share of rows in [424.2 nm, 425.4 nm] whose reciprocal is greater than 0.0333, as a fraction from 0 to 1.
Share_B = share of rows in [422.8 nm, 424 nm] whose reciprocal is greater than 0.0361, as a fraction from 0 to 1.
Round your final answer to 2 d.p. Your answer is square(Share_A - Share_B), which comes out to 0.39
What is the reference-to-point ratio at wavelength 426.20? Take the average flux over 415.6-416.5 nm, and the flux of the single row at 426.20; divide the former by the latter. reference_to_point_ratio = 1.11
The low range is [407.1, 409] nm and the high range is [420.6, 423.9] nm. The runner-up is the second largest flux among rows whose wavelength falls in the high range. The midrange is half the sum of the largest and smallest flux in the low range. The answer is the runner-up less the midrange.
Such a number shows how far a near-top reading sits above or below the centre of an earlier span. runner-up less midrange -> 5.9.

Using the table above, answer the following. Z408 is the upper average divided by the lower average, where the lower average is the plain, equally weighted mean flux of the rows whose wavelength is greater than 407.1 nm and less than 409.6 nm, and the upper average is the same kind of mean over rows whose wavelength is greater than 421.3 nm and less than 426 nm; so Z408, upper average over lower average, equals 0.96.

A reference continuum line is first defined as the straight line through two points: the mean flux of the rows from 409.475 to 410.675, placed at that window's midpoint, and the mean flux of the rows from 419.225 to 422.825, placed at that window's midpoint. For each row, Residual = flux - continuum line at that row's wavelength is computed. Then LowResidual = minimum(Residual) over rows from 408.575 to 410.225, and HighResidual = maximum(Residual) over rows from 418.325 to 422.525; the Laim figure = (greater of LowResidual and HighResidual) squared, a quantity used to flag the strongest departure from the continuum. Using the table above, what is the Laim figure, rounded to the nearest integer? 29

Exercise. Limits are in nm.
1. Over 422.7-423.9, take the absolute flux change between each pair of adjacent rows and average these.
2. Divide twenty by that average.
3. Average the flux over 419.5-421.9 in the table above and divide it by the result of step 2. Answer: 1.8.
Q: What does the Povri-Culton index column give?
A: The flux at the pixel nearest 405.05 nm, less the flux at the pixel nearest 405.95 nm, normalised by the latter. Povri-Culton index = -0.1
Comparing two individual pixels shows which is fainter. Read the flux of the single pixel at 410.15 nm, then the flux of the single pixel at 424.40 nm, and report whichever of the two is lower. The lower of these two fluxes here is 18.1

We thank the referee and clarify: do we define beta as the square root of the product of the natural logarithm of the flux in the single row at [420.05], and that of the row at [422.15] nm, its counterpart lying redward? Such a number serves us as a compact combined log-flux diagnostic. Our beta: 3.38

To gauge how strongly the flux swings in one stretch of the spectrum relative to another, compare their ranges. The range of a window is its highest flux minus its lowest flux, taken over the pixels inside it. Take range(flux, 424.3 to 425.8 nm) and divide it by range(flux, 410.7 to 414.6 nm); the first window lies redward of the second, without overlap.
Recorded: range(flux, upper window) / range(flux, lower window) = 0.58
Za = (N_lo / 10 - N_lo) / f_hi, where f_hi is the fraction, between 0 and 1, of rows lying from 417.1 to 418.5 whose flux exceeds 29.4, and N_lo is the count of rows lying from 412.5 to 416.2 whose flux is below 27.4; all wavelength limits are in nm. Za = -10.1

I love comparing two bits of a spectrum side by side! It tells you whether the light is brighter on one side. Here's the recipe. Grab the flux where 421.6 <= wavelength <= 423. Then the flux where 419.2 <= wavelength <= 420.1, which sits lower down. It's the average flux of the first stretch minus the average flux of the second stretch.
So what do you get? -2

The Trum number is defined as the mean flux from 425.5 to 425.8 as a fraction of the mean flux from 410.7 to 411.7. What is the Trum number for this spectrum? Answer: 0.94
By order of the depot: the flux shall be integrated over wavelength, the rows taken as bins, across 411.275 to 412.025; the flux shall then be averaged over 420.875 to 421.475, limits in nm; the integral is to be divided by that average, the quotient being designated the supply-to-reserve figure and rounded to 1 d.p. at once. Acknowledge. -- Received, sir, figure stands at 0.8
